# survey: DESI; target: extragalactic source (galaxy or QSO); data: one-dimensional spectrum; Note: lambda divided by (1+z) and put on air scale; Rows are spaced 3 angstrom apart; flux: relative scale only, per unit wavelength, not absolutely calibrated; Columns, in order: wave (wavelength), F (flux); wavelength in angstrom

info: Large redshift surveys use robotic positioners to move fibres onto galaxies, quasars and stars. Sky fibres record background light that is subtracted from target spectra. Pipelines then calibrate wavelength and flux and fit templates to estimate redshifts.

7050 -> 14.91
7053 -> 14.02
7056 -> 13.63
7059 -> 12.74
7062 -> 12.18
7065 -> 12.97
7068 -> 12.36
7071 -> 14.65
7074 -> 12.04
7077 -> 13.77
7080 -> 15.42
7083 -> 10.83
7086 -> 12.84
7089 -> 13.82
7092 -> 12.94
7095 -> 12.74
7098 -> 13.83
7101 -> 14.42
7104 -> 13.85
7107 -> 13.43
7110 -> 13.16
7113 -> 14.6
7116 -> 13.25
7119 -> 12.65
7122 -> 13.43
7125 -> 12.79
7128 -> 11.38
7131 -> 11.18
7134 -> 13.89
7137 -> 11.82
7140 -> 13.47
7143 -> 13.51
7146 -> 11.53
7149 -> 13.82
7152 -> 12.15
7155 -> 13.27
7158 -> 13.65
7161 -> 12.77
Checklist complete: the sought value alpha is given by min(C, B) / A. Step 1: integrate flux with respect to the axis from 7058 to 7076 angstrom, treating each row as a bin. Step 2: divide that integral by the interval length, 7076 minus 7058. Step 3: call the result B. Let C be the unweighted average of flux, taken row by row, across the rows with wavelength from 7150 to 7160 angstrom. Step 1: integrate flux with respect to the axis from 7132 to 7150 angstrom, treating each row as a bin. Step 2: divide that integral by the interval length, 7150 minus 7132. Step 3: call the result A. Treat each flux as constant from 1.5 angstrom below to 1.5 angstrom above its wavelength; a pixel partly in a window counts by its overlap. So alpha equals 0.99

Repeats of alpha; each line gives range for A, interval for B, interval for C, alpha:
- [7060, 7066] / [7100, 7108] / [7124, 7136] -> 0.98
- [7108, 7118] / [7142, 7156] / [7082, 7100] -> 0.94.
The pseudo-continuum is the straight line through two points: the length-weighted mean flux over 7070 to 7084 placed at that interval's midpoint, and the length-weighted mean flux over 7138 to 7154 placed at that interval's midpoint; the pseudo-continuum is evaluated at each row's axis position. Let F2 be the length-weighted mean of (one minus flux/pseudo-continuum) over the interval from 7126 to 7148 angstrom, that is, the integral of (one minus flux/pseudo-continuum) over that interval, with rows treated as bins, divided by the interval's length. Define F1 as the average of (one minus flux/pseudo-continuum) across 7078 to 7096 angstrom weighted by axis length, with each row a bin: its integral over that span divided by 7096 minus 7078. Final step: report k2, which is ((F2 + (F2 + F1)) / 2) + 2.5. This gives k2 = 2.55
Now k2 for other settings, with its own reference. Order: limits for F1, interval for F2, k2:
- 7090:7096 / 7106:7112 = 2.49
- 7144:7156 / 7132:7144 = 2.49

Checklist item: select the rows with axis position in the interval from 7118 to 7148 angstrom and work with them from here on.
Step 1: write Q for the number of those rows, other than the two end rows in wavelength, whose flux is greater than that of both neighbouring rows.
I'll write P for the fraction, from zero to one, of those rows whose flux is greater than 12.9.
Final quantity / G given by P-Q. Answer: -2.60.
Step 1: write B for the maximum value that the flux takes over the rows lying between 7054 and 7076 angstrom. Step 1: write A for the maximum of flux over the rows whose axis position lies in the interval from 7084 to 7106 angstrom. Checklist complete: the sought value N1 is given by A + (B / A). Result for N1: 15.4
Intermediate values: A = 14.42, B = 14.65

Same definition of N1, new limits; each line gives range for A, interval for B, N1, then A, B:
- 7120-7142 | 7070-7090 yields 15.0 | 13.89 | 15.42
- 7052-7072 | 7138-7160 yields 15.6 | 14.65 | 13.82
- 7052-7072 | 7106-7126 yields 15.6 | 14.65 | 14.6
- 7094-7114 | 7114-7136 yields 15.6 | 14.6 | 13.89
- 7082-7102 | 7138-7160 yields 15.4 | 14.42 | 13.82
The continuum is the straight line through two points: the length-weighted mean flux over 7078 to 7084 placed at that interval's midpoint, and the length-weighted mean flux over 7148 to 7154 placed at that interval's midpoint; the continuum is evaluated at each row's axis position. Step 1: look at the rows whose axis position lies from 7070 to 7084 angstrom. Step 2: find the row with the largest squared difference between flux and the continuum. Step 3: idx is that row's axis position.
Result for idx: 7083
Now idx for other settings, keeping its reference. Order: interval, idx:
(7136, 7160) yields 7146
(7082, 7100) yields 7083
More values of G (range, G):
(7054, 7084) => -2.50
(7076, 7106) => -2.30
